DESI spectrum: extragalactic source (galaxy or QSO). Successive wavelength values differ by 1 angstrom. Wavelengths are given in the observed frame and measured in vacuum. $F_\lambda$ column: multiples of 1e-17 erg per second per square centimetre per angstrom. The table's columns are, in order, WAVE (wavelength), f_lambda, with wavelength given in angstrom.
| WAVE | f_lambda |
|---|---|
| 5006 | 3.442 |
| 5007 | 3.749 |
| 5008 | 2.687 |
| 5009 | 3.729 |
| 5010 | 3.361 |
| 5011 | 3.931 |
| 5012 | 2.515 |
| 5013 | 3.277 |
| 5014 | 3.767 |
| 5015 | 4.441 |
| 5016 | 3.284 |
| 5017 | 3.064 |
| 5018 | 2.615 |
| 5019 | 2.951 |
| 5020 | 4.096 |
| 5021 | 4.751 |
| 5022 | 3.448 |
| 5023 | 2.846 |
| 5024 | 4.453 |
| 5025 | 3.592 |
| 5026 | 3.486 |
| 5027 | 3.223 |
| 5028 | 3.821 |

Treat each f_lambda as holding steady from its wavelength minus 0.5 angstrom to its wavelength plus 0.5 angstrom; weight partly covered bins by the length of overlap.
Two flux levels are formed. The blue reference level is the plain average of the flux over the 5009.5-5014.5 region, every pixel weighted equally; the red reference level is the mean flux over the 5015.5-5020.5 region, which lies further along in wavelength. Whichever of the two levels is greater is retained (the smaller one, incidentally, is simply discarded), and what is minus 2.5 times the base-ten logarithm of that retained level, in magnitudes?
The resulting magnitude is -1.32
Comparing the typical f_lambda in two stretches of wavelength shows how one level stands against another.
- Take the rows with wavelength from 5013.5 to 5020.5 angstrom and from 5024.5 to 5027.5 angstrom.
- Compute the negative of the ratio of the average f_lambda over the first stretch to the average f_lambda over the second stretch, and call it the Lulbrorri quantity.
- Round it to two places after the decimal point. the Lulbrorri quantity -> -1.01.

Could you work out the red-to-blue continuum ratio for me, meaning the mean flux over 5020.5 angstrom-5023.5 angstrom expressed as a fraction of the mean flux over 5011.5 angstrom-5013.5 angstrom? 1.27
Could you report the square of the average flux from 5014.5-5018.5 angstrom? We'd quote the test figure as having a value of 11.2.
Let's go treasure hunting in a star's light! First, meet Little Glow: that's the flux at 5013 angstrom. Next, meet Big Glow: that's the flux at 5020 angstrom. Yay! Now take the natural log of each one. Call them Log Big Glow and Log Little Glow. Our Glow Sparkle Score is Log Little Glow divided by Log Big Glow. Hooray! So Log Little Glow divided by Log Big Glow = 0.84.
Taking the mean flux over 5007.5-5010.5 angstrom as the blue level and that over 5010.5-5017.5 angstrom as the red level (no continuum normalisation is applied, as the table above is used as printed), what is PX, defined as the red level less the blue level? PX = 0.21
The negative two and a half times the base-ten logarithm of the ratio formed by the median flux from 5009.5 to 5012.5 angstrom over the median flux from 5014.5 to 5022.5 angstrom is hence 0.00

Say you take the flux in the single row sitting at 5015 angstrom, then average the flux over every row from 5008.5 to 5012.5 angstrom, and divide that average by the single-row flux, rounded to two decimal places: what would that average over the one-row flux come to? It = 0.76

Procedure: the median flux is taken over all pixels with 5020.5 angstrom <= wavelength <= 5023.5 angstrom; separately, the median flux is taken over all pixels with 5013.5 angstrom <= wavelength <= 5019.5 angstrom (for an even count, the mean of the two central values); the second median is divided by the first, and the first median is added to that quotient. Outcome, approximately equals 4.37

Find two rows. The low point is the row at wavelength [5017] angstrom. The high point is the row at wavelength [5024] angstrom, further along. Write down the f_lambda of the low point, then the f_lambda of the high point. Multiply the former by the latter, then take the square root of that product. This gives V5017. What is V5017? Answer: 3.69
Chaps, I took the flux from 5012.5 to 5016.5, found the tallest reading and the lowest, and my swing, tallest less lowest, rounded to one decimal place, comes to 1.2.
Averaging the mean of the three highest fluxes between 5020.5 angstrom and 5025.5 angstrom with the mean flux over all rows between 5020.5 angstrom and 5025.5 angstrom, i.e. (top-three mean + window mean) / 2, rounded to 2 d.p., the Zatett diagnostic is 4.04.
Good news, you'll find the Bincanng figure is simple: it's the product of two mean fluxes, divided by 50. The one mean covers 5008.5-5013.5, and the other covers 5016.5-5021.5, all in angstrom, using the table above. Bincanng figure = 0.235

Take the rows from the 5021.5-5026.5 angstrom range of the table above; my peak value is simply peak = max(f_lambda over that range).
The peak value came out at 4.453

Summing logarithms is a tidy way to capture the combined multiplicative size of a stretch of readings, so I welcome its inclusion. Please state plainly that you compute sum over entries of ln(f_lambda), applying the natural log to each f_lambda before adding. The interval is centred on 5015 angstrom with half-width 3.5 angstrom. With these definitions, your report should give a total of 8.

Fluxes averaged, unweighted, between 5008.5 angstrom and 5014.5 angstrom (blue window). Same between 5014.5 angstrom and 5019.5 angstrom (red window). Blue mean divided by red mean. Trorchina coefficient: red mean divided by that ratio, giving 3.1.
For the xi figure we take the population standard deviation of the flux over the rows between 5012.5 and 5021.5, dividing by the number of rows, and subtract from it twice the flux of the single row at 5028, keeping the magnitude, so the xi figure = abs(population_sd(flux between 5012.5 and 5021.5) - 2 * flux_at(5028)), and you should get 7.0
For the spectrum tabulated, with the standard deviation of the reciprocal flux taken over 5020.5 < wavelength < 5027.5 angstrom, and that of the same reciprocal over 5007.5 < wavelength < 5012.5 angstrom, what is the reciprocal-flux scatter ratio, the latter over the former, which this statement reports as 1.3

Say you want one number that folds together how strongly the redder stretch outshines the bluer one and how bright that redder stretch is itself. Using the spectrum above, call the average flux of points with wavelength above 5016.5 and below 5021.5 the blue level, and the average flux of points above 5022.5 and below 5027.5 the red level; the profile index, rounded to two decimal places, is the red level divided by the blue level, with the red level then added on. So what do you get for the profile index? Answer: 4.53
